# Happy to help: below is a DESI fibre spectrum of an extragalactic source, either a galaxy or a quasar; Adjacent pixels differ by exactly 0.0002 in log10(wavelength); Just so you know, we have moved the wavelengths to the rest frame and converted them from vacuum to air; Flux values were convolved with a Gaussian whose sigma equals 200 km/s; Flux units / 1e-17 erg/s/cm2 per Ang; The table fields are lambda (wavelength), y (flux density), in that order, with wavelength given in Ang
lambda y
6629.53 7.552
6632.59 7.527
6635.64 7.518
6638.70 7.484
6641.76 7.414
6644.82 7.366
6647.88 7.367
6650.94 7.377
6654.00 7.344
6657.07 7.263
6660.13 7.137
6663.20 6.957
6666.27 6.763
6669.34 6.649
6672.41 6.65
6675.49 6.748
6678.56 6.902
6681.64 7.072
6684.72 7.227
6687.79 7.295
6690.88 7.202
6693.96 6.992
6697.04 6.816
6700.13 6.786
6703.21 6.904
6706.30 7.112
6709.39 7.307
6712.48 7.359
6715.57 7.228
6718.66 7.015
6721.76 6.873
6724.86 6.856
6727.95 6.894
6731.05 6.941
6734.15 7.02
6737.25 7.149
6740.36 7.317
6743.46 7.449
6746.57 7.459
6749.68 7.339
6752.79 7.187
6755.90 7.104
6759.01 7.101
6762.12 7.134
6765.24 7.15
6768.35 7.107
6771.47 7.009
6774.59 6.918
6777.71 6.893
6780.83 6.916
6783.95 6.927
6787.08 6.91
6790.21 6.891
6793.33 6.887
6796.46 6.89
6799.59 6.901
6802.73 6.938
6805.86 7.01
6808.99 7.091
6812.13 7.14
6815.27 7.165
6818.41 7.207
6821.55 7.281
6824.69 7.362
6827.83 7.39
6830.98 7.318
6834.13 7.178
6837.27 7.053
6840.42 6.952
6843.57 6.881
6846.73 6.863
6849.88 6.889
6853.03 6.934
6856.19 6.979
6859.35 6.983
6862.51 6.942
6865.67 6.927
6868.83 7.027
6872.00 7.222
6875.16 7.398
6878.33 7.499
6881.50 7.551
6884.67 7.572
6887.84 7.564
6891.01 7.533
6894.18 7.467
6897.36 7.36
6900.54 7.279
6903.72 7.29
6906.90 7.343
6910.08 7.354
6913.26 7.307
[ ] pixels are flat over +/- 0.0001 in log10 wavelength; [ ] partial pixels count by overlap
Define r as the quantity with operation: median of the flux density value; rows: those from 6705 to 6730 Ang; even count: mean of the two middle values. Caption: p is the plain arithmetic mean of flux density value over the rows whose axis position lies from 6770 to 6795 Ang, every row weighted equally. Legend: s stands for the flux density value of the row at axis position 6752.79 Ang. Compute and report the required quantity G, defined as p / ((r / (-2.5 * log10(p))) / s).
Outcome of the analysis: -14.8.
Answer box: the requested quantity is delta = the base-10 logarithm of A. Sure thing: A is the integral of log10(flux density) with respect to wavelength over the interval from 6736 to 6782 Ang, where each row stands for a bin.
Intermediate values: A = 39.3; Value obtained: 1.59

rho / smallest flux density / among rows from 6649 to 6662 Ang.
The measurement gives 7.137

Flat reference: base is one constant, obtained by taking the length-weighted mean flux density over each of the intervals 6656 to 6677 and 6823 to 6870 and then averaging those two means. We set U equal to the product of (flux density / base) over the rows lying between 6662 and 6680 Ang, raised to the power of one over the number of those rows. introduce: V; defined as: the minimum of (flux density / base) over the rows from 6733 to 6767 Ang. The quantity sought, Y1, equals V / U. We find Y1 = 1.04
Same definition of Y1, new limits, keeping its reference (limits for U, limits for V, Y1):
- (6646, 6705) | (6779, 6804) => 0.98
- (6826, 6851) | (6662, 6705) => 0.94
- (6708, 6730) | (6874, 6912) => 1.03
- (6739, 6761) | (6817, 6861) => 0.94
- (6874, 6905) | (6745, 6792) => 0.92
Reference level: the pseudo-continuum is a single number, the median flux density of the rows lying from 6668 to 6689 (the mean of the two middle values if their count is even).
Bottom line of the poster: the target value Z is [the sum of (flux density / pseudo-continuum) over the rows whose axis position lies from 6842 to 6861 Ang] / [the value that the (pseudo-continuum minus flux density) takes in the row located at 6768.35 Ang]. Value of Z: -29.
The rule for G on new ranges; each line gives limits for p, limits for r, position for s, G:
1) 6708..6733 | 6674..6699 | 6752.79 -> -15.3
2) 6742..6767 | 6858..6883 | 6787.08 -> -15.1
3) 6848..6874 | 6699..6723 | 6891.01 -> -15.7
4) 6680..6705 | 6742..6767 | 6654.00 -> -15.3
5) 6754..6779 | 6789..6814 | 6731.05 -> -15.0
